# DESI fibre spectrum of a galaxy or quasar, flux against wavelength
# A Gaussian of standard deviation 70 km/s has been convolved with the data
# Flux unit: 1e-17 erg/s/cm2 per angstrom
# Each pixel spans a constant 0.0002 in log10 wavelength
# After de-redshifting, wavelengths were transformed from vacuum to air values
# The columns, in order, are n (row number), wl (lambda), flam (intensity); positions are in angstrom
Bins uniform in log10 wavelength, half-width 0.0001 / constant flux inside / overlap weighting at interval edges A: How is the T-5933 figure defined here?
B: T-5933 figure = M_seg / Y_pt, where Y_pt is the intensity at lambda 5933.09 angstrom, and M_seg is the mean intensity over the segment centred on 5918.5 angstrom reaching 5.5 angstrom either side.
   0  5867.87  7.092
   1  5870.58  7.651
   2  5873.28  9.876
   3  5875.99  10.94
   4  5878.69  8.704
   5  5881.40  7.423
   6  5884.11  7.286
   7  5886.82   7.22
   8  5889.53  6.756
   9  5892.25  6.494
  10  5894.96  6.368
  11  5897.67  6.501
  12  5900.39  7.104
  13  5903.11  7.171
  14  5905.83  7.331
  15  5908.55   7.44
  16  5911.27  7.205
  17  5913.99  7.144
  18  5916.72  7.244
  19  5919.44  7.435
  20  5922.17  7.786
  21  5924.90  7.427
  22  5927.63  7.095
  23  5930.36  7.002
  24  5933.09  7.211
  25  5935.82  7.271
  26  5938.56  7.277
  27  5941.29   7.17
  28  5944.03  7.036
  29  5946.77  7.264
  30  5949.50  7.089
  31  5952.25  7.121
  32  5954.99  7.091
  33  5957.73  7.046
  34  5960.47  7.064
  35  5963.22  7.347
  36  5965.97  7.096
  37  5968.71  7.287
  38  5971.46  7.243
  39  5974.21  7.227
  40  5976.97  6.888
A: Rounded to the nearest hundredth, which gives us 1.03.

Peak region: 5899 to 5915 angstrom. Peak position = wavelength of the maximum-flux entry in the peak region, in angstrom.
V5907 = 5908.55 angstrom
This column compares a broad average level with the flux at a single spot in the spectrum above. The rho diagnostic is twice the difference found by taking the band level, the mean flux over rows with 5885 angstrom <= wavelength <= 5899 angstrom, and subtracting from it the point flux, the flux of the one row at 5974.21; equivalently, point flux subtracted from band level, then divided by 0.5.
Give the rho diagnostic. -1.1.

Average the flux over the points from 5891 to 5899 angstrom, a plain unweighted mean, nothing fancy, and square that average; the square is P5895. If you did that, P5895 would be 41.7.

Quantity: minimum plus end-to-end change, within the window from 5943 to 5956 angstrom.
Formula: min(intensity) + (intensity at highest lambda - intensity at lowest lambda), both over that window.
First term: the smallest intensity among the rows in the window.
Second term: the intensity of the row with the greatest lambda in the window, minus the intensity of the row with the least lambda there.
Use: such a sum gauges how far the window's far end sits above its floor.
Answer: 7.09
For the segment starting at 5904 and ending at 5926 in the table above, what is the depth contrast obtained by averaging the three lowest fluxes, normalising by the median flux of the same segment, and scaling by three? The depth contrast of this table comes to 2.93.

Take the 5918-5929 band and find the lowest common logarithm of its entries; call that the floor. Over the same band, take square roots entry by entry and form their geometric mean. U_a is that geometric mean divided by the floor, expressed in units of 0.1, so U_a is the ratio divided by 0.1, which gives 32.0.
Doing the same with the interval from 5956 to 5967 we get 31.5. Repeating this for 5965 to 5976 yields 31.6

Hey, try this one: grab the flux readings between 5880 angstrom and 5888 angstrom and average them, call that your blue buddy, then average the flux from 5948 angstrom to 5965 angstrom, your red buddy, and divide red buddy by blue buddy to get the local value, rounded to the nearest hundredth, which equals 0.97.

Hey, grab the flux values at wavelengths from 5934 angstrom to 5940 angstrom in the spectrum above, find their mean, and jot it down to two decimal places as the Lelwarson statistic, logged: 7.27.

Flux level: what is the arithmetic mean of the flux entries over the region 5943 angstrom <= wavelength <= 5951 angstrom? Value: 7.13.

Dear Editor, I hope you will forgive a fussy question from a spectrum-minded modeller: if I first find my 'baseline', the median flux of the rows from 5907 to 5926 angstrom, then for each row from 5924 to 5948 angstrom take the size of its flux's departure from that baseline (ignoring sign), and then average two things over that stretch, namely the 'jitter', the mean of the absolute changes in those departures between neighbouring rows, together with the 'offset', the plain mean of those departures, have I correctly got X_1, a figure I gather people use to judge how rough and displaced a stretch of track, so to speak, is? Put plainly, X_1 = 0.19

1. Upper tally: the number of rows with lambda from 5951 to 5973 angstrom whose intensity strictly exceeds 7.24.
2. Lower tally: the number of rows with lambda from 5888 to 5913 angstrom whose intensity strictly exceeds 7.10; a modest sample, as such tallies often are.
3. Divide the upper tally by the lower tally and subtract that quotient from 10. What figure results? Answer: 9.4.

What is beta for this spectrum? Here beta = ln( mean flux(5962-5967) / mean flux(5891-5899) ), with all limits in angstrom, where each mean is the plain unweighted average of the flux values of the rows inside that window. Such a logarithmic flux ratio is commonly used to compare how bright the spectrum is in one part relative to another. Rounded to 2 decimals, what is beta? 0.11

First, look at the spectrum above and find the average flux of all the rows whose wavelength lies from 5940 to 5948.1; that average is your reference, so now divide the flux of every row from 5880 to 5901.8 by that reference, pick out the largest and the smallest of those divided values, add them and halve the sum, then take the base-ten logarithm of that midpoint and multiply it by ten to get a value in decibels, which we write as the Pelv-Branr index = -0.16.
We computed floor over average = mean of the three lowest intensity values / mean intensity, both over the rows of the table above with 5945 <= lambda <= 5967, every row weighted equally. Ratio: 0.990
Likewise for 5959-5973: 0.990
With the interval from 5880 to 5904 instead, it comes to 0.932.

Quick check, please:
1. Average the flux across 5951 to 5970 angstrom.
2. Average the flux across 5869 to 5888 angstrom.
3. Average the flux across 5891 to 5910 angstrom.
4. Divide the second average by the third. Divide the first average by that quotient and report 5.9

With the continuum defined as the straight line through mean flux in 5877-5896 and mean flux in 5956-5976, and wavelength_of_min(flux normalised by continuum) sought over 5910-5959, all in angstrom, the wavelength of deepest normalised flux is 5930.36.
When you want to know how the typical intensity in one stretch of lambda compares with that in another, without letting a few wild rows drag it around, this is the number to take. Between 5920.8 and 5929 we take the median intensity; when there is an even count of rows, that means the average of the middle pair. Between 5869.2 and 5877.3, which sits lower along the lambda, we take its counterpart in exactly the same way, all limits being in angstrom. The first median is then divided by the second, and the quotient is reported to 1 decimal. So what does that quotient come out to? 0.8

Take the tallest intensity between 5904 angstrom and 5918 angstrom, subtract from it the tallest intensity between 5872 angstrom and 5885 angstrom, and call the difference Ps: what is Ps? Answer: -3.5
